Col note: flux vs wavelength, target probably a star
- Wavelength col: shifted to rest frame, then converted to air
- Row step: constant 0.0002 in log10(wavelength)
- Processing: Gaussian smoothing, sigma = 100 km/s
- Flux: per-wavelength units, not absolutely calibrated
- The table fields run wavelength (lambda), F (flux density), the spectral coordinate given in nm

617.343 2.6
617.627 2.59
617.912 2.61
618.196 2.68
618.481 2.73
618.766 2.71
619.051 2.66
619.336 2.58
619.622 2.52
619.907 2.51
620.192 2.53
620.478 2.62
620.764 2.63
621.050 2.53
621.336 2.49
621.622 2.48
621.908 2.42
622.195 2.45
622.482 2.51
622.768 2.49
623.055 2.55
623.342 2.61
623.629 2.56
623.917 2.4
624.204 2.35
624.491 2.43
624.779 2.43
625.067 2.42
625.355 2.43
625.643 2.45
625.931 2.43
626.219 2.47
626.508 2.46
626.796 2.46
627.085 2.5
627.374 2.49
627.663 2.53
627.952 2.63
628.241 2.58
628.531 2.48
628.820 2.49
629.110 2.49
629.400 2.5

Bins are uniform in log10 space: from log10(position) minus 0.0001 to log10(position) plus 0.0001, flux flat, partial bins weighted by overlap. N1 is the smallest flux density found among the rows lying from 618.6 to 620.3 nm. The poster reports 2.51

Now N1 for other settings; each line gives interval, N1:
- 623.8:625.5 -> 2.35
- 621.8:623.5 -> 2.42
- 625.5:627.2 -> 2.43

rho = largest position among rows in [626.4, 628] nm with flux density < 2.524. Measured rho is 627.374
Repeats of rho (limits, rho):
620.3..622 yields 621.908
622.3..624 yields 623.917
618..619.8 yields 619.622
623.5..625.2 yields 625.067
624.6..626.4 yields 626.219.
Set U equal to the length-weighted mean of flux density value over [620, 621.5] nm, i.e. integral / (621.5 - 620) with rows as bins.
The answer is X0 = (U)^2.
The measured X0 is 6.54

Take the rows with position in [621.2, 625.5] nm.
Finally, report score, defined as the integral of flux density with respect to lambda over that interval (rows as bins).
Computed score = 11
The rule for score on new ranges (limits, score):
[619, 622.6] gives 9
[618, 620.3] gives 6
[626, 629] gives 8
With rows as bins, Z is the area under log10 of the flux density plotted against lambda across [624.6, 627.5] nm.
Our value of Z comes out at 1.130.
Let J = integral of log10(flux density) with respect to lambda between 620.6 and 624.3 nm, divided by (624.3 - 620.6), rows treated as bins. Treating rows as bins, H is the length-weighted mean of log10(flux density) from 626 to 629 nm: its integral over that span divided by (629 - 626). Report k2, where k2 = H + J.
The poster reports 0.797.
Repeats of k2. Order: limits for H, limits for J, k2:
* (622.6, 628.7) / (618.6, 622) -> 0.803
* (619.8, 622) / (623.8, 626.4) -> 0.787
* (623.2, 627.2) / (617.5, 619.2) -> 0.816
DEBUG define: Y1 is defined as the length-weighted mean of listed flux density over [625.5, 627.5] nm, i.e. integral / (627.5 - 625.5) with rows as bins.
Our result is 2.47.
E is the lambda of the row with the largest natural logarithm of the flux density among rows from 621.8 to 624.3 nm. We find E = 623.342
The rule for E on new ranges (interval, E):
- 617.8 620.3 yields 618.481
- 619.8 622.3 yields 620.764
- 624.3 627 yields 626.219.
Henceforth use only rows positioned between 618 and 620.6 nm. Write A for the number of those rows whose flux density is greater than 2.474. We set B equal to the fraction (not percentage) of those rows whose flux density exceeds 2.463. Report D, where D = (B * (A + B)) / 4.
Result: 2.5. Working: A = 9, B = 1.00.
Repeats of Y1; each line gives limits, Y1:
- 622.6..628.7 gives 2.48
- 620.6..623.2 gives 2.51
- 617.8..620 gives 2.63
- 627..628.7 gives 2.54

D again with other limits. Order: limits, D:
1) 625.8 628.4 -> 0.9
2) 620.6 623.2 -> 1.5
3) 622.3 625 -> 0.8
